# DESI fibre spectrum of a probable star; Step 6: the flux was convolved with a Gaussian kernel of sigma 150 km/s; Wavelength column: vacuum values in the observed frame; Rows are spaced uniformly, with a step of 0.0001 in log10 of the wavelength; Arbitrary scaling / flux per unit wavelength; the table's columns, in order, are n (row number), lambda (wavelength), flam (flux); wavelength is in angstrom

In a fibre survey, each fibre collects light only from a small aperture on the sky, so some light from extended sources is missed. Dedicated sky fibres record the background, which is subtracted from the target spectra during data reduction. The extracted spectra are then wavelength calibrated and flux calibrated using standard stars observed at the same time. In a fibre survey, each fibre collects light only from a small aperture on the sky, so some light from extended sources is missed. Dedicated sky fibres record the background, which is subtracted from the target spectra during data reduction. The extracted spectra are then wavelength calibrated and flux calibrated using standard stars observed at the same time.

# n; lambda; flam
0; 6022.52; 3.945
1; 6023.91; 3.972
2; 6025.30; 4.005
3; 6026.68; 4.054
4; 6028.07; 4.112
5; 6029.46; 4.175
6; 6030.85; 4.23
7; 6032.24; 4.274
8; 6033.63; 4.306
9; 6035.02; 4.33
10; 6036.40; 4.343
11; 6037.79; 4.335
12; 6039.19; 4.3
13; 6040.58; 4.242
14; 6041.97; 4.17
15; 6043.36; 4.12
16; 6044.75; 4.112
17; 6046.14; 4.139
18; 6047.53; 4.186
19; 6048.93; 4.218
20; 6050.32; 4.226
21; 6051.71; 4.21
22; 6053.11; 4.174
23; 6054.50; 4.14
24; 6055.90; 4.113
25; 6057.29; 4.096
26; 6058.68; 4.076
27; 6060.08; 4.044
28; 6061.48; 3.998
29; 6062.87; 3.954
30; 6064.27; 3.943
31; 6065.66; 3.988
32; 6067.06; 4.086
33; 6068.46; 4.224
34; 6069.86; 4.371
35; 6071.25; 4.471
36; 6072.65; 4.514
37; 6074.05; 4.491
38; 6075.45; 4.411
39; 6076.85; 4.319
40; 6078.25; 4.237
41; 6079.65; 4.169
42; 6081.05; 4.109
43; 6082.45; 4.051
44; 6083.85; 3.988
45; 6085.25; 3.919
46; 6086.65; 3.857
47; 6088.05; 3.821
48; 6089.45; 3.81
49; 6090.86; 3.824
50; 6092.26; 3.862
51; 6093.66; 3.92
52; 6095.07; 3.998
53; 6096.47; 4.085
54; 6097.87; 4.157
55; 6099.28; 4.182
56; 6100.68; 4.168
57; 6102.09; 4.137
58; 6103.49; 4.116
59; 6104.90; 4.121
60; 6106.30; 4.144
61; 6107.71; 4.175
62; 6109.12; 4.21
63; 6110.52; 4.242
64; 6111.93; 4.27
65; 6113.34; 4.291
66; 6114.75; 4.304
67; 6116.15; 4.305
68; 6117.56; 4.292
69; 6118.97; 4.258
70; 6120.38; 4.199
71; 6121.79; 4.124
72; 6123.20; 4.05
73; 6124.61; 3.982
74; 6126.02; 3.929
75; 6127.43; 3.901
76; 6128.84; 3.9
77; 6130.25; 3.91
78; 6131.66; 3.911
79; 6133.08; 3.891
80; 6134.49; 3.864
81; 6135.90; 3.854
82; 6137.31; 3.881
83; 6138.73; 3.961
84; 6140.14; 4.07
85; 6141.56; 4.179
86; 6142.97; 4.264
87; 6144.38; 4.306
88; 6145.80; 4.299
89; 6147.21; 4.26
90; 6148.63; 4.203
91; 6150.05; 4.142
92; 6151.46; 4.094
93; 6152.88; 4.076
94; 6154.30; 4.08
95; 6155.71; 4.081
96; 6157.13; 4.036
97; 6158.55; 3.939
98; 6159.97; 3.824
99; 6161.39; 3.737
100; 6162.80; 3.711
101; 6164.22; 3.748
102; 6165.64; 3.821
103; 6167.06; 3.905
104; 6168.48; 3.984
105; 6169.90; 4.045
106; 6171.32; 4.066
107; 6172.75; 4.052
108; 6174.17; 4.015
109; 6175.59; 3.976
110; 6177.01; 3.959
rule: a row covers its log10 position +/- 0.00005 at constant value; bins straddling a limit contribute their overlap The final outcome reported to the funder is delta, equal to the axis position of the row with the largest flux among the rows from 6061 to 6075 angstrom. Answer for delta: 6072.65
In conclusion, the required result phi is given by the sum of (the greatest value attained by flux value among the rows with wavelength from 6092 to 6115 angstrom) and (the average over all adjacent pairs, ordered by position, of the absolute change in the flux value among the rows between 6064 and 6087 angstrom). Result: 4.381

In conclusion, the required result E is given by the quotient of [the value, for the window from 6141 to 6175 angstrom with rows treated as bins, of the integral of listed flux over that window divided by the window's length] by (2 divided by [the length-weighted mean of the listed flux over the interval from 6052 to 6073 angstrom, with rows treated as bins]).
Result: 8.36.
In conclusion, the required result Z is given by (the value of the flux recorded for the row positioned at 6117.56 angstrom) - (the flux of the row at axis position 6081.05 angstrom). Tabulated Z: 0.18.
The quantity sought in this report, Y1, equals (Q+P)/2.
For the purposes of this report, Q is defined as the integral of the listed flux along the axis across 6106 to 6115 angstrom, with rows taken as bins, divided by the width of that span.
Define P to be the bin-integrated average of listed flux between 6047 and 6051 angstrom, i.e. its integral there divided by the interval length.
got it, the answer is 4.22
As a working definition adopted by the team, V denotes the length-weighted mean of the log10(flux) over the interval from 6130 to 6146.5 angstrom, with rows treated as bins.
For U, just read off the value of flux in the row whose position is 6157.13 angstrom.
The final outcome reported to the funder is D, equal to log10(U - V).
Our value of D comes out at 0.535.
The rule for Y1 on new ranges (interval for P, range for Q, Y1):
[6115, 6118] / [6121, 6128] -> 4.16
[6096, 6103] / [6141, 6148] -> 4.21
